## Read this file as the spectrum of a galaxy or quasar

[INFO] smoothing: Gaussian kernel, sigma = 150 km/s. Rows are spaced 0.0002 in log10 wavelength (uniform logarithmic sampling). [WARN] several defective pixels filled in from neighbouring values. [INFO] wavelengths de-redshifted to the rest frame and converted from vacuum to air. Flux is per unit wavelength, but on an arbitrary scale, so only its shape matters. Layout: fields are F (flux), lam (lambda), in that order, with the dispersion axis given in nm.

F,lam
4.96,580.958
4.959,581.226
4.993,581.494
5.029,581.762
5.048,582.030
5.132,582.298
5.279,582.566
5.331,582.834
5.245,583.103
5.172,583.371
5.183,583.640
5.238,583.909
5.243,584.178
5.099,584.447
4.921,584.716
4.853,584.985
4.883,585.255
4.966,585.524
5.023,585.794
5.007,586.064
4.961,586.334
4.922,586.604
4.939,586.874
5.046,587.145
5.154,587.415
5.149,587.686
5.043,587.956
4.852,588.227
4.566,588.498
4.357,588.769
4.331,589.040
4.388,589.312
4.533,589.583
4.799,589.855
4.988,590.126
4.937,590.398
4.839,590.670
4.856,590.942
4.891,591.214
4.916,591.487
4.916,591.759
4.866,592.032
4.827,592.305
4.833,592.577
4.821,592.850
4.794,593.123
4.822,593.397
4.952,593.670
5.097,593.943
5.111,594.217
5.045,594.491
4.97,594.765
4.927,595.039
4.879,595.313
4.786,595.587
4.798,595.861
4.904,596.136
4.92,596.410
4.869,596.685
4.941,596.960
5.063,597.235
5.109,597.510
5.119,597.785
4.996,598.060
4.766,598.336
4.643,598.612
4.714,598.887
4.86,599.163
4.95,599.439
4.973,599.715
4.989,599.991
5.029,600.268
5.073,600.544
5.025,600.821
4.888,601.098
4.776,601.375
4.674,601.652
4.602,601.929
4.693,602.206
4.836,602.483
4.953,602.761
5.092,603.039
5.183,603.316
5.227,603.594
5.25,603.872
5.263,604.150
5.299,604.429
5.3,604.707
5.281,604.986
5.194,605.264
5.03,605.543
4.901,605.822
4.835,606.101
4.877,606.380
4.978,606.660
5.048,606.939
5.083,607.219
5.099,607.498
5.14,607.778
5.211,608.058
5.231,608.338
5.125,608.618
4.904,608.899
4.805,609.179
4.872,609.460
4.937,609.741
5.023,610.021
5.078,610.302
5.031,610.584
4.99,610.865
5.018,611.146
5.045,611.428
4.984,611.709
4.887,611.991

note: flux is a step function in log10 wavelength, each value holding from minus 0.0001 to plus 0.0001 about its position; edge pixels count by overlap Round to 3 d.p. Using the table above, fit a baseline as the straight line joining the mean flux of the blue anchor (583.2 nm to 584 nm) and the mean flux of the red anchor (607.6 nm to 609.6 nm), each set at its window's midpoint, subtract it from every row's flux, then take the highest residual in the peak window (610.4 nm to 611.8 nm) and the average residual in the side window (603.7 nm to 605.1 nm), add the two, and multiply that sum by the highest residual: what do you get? 0.005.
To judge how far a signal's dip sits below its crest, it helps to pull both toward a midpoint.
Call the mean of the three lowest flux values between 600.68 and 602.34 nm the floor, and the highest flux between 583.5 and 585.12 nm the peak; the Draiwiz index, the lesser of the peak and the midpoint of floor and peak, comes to 4.95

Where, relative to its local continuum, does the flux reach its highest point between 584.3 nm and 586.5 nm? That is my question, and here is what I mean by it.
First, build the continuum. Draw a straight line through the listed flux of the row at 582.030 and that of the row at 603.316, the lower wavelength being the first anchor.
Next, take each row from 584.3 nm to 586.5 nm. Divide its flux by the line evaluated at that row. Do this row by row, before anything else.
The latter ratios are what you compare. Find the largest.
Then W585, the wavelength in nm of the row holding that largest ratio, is 584.447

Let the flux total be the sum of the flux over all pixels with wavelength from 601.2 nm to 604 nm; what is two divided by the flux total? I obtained 0.0406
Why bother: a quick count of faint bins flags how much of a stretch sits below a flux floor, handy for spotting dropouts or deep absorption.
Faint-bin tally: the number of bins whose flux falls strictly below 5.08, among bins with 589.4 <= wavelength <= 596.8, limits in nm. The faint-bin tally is 25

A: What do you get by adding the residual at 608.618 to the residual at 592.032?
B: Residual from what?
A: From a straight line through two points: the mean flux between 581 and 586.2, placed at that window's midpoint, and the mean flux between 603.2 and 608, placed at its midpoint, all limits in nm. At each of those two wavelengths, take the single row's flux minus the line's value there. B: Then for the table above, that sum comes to -0.23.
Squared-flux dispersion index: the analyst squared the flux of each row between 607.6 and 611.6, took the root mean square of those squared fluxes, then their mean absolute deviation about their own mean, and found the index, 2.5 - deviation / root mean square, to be 2.46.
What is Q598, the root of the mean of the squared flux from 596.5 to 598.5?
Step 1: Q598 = 4.98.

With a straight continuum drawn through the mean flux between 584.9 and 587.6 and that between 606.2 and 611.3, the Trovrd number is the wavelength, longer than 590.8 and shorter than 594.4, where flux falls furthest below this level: 593.123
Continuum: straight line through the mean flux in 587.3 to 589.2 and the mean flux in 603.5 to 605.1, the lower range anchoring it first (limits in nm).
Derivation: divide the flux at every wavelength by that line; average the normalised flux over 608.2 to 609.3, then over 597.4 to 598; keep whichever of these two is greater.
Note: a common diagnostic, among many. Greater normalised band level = 1.01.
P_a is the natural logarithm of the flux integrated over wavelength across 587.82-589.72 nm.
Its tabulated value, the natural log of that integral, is 2.16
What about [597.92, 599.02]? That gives 1.66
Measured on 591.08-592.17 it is 1.67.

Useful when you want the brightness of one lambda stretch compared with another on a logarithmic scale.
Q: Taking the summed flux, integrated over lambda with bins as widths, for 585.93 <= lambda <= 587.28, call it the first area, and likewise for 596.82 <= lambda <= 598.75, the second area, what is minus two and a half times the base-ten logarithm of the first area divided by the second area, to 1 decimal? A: 0.4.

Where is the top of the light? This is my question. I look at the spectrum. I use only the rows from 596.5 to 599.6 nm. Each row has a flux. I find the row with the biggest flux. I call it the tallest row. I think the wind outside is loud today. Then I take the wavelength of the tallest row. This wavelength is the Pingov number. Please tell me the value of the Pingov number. 597.785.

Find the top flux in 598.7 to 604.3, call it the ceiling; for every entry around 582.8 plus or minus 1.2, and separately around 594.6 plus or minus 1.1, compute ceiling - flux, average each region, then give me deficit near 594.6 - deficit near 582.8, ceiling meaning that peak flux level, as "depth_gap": 0.21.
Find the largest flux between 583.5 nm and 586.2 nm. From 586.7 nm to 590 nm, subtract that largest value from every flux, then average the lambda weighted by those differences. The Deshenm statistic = 588.79 nm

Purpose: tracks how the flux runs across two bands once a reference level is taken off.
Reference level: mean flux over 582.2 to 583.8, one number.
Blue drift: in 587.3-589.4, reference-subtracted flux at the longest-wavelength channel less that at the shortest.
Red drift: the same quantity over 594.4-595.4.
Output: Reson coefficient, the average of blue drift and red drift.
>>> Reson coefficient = -0.47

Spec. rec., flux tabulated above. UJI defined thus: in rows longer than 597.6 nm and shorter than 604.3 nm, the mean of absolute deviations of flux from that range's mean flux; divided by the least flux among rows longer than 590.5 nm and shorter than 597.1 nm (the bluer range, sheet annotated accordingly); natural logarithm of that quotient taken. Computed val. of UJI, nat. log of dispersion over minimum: -3.4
